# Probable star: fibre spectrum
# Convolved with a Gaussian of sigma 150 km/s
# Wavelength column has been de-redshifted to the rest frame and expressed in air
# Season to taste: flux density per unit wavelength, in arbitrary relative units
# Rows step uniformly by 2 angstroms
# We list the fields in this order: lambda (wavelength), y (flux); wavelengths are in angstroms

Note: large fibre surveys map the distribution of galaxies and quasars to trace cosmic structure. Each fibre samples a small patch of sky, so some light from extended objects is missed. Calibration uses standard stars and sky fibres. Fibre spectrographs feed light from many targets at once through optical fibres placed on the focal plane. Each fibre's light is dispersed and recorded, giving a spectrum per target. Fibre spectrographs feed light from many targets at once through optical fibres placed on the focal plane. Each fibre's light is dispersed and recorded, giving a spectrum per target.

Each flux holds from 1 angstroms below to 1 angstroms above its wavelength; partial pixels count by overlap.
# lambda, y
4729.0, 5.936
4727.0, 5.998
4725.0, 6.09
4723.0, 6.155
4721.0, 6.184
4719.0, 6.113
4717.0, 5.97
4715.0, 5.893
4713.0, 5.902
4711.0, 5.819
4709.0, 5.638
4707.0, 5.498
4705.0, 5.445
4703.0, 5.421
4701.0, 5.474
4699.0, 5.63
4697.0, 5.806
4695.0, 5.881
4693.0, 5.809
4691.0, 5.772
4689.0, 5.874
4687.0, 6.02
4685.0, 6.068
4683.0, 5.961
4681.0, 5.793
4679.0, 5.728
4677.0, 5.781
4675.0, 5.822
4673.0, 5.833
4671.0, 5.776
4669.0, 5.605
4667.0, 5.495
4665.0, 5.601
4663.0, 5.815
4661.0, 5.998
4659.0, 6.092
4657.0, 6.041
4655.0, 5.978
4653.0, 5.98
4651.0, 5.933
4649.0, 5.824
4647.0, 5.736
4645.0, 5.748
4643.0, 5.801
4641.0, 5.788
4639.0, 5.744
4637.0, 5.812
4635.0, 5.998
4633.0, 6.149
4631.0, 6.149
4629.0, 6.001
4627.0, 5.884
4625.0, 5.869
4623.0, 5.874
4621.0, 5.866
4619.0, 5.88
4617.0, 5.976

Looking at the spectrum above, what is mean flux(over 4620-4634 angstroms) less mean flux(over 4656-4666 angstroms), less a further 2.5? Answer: -2.4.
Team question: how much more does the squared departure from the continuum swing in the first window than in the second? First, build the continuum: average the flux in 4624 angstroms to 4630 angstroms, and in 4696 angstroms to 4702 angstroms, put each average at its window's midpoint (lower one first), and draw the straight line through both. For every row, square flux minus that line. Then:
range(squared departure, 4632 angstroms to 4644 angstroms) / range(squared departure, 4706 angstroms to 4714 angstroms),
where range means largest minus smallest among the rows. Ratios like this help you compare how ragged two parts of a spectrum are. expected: 0.6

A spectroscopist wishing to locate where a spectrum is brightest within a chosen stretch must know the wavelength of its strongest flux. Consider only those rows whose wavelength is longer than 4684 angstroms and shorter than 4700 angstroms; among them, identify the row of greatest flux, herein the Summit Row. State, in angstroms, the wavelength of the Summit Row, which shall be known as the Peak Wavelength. 4685.0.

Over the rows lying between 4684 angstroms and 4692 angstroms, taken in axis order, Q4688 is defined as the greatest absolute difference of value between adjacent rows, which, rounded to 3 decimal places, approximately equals 0.146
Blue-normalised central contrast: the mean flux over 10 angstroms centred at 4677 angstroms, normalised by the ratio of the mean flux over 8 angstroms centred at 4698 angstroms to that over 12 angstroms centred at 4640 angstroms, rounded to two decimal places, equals 5.91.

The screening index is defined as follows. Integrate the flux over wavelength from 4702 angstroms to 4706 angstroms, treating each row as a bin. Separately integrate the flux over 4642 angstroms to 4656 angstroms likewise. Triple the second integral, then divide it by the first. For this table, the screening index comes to 11.3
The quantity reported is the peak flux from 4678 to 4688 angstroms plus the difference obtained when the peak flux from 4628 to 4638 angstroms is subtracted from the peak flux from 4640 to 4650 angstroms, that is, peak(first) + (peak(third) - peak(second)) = 5.74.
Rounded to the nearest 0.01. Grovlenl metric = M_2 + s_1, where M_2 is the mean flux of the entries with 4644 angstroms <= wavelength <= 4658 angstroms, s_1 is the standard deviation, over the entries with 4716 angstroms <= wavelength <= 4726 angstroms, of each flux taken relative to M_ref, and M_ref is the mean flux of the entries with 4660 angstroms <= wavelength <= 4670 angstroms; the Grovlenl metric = 5.97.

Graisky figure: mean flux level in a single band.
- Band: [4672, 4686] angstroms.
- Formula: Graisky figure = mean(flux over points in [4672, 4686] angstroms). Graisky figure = 5.86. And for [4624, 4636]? 6.01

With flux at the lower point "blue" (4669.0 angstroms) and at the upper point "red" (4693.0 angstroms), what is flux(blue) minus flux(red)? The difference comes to -0.20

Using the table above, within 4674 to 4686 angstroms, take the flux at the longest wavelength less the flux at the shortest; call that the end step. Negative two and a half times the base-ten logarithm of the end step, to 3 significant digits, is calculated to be 1.52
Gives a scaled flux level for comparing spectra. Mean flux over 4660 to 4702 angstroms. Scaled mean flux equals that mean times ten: 57.9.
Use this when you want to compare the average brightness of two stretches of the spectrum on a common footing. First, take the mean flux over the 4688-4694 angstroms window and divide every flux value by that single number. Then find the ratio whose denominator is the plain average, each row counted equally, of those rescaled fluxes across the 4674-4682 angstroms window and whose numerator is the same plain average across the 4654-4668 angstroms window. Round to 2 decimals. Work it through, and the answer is 1.01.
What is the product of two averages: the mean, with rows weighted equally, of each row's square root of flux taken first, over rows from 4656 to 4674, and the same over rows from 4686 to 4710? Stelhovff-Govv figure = 5.75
